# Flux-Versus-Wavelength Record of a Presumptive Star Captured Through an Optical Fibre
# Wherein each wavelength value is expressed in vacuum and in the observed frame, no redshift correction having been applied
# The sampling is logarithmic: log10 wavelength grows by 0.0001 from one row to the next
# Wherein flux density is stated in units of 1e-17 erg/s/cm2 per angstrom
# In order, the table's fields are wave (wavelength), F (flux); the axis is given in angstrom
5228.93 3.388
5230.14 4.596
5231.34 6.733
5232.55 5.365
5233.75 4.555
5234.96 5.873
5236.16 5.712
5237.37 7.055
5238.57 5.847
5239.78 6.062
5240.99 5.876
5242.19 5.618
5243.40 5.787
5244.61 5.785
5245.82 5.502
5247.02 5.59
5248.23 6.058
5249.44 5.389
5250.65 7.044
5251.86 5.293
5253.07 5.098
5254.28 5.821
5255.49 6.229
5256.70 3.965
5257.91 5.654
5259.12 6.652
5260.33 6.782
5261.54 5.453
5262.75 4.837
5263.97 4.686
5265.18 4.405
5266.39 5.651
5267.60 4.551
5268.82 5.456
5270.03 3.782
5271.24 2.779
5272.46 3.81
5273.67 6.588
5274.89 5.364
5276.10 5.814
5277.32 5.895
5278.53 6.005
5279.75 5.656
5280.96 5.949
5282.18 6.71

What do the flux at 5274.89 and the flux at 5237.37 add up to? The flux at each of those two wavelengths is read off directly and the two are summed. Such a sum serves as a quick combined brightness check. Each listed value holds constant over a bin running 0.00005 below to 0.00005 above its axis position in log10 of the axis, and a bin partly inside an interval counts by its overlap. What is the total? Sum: 12.4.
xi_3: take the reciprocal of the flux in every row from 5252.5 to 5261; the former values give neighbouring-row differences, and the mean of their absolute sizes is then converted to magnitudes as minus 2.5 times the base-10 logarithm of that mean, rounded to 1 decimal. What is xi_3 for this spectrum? 3.5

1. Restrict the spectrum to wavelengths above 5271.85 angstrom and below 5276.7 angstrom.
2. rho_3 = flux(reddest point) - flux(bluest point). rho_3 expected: 2.0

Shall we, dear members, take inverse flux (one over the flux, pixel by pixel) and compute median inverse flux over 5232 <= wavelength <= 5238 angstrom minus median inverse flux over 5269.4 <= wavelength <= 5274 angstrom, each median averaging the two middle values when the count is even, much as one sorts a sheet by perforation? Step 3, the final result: -0.088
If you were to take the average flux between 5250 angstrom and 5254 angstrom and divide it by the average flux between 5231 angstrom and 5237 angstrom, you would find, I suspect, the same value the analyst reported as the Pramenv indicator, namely 1.03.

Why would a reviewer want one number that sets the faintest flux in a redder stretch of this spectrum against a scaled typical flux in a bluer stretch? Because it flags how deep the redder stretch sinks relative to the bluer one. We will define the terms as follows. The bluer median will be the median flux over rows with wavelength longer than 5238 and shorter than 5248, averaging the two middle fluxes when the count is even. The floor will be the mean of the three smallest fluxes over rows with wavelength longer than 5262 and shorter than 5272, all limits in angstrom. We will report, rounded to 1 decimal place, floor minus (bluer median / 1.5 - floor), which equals 3.5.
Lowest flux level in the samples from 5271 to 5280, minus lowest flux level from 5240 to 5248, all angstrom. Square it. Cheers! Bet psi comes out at 7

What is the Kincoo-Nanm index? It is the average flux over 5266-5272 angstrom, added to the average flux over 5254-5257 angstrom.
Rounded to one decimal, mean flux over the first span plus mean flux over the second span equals 9.8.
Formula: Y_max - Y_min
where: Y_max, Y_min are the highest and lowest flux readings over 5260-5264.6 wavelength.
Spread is 2.1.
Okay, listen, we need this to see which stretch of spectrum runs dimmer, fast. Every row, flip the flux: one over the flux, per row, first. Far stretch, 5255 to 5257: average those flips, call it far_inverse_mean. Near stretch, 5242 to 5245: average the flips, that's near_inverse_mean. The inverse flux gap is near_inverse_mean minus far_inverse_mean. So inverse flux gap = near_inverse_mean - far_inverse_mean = -0.03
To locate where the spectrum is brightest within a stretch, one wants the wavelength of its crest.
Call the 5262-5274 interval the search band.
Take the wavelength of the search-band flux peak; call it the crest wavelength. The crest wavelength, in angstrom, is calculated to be 5273.67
